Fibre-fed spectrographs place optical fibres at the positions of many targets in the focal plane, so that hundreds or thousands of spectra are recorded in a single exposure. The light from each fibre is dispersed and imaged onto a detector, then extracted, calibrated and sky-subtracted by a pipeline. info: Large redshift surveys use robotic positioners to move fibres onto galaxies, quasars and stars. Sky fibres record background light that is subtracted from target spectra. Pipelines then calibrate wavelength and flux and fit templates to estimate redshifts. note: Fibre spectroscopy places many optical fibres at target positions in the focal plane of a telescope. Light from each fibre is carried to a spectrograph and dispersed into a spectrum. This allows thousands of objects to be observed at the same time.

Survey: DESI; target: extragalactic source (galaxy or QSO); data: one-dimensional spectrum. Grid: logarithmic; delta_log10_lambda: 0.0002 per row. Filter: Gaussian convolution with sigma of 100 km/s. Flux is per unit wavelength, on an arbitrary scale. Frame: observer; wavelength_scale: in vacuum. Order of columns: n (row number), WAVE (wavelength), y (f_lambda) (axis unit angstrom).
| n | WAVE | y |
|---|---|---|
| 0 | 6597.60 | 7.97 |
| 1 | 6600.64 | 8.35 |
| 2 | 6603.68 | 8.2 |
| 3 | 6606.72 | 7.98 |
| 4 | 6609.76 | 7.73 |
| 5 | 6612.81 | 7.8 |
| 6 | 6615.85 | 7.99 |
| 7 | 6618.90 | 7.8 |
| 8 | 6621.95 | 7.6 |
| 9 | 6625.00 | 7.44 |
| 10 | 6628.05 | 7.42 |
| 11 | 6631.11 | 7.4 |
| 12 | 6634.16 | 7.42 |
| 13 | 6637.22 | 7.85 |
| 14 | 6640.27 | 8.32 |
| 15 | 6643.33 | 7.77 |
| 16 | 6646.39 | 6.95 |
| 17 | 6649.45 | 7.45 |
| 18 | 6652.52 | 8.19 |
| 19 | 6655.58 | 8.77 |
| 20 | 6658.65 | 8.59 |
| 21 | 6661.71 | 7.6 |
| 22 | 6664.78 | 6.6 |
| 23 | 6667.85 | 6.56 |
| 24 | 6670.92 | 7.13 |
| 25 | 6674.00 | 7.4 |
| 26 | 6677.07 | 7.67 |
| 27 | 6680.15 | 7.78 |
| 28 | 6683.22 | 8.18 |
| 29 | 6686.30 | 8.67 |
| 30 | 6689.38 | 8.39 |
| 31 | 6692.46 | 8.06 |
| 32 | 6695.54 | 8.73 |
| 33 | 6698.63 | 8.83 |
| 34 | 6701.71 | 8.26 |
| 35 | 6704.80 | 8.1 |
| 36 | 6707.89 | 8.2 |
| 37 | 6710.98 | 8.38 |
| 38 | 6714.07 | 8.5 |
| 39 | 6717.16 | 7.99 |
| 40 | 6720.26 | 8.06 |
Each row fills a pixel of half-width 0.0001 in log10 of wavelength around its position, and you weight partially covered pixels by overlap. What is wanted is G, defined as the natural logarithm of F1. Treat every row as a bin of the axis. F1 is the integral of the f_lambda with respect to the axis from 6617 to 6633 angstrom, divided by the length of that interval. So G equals 2.02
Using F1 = 7.5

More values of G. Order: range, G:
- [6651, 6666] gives 2.08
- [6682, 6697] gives 2.13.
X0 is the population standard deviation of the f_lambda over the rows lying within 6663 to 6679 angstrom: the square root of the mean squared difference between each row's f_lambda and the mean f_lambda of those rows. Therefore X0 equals 0.44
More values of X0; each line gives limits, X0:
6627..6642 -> 0.36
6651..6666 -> 0.79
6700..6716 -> 0.14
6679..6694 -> 0.30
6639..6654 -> 0.50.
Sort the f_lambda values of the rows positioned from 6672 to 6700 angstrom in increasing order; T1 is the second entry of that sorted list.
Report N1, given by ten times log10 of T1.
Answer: 8.8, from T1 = 7.67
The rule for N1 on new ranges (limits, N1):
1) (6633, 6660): 8.7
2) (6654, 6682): 8.2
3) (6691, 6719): 9.1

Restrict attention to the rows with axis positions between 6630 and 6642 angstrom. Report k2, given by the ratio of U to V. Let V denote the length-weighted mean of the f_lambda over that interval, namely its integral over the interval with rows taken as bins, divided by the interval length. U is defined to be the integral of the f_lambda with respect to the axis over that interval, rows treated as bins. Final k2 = 12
